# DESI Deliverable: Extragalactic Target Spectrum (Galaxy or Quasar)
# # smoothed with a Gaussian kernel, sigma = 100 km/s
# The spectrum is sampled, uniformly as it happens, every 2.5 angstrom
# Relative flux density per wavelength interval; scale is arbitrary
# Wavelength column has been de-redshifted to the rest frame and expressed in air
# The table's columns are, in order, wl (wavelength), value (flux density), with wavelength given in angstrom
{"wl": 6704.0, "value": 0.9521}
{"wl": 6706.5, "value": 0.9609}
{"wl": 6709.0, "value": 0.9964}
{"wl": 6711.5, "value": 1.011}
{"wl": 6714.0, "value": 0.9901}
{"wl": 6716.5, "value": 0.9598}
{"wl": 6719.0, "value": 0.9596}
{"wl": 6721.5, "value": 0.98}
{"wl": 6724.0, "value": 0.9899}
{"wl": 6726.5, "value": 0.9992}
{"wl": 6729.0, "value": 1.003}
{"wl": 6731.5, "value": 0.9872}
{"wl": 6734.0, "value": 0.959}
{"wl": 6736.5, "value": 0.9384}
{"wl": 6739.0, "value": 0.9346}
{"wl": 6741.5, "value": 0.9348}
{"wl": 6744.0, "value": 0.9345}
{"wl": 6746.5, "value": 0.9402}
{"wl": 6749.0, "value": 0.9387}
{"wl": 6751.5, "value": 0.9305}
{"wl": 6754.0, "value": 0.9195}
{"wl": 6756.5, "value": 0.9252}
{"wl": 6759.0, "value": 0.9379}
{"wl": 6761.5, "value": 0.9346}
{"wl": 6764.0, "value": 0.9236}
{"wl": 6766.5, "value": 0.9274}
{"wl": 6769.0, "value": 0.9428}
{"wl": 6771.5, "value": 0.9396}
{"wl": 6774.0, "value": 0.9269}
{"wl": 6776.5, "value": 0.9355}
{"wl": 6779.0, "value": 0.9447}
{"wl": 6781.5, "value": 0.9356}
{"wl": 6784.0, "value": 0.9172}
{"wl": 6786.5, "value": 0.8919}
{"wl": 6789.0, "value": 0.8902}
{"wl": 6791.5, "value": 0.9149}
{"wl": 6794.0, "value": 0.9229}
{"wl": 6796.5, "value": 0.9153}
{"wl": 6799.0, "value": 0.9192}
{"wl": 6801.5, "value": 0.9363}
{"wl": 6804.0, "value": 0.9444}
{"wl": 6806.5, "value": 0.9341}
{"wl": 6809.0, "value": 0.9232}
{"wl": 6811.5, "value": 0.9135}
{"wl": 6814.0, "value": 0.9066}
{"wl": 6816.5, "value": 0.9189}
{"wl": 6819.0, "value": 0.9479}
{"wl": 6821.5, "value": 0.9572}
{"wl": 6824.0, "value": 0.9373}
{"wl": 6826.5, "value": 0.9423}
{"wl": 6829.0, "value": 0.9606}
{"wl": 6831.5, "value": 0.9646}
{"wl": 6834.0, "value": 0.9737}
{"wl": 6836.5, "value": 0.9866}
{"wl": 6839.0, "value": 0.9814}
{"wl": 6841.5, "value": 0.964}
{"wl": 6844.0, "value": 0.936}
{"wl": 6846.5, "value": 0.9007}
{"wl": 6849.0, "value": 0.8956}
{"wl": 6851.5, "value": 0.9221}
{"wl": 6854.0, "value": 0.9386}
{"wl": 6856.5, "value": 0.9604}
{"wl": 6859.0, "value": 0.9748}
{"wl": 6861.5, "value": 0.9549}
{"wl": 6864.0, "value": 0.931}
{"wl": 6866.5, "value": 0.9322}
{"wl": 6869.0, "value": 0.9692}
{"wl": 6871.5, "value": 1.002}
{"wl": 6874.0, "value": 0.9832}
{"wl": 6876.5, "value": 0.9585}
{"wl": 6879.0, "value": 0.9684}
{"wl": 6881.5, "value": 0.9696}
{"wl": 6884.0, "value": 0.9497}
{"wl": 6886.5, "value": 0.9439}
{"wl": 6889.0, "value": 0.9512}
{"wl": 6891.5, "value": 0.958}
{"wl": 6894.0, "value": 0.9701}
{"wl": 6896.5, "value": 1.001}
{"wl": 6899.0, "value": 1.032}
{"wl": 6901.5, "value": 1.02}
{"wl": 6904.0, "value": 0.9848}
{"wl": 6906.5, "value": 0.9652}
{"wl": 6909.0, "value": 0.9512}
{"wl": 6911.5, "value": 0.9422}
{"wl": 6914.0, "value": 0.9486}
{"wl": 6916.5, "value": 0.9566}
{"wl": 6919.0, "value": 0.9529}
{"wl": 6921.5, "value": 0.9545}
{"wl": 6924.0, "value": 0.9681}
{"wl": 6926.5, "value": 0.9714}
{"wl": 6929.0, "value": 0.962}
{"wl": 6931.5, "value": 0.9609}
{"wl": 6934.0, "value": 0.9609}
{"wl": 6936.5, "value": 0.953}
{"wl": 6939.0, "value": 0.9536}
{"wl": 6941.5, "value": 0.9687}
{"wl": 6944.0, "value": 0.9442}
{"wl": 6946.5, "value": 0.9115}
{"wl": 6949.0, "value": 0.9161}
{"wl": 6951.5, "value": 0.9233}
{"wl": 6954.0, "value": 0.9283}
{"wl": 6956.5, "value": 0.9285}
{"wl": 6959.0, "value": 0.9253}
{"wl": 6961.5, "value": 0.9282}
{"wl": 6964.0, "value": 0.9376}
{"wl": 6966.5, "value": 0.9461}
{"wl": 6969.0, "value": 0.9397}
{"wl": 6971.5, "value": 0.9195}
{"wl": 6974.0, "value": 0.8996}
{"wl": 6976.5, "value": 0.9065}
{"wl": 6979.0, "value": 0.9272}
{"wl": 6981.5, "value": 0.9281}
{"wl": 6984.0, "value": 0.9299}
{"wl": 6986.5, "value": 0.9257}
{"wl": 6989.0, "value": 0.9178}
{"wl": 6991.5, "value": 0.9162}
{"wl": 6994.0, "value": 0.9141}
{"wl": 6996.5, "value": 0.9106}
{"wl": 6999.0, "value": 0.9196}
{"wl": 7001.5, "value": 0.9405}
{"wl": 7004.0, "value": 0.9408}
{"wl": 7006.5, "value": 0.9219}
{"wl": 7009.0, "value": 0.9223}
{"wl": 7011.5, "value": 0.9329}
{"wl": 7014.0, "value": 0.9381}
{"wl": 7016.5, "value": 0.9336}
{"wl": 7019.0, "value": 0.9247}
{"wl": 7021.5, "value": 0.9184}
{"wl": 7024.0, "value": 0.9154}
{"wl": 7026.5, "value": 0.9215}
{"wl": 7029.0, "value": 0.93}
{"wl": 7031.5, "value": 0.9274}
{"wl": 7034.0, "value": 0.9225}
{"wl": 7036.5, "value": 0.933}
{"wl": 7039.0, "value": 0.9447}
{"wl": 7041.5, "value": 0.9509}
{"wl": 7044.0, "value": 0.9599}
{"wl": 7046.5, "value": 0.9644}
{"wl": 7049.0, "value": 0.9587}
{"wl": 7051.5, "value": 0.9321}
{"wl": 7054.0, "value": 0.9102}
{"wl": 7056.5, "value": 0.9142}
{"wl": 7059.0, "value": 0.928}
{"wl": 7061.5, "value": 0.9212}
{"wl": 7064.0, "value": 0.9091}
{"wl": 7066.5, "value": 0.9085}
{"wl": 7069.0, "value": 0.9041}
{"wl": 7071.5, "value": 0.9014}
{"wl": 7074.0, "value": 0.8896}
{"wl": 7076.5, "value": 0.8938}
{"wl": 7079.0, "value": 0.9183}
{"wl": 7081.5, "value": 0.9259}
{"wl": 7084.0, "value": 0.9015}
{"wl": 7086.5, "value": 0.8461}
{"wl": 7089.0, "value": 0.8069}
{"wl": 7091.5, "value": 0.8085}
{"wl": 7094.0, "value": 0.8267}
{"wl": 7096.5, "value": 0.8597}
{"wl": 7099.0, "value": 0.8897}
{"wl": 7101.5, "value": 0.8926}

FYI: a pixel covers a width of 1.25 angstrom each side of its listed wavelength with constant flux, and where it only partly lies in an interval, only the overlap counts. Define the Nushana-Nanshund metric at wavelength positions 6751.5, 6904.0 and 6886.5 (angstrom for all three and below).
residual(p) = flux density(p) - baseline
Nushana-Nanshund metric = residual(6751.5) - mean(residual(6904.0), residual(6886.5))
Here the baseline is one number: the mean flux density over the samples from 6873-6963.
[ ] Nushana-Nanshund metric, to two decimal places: -0.03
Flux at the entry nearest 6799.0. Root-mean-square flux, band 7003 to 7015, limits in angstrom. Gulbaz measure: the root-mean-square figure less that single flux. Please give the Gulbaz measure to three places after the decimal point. 0.012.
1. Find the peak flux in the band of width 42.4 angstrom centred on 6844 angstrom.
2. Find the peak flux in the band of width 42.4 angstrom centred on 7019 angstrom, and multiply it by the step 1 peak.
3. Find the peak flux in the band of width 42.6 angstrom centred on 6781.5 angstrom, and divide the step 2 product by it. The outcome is 0.99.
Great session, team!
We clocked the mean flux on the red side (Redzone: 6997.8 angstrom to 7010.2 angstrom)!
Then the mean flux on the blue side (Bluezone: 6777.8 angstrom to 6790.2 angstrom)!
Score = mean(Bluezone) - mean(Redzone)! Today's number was -0.013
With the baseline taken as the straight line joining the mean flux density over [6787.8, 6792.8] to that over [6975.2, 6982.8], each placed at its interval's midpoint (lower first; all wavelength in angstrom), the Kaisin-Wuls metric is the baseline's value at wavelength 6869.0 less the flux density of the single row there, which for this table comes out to -0.059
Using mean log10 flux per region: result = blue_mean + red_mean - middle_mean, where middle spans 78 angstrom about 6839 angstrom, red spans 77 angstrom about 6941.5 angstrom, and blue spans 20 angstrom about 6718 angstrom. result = -0.01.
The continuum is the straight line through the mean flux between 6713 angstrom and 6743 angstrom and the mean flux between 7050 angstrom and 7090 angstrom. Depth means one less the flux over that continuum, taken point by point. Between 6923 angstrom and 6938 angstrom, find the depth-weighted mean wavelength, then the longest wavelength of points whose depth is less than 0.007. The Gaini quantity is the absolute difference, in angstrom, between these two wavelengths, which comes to 6.8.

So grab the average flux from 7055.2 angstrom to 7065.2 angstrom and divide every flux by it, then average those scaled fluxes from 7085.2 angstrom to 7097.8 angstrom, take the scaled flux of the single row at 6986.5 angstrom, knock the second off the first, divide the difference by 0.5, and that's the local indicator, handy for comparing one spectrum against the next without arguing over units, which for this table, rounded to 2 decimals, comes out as -0.21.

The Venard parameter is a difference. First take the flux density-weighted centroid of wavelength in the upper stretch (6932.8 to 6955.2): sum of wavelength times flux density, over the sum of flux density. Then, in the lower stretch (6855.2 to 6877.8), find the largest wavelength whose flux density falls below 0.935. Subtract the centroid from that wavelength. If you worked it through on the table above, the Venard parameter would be -77.4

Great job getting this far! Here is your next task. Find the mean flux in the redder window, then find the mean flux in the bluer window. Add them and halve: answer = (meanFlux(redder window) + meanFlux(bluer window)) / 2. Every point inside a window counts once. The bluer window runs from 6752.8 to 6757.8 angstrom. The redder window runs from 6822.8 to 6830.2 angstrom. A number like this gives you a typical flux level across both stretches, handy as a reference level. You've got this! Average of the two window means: 0.93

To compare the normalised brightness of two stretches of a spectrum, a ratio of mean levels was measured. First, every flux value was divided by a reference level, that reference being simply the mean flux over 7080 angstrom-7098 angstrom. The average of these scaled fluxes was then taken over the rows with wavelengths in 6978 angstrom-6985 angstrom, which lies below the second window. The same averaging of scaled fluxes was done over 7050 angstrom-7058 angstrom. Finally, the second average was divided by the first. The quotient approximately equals 0.99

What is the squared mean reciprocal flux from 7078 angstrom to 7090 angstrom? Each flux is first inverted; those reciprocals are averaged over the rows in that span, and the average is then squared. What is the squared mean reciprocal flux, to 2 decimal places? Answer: 1.30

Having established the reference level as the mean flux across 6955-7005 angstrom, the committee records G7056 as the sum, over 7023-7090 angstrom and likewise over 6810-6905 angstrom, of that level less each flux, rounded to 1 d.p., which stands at -1.0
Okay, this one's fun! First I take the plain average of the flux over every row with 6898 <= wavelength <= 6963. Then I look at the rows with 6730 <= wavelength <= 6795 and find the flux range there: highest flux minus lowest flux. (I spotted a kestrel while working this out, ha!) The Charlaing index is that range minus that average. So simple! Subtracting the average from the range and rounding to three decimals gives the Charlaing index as -0.857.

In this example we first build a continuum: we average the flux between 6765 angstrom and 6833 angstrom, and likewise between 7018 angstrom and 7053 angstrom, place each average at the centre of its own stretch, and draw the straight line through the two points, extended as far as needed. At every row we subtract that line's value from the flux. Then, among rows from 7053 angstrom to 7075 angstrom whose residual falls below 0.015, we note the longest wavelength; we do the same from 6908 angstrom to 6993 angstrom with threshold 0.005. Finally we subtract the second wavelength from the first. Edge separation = 82.5 angstrom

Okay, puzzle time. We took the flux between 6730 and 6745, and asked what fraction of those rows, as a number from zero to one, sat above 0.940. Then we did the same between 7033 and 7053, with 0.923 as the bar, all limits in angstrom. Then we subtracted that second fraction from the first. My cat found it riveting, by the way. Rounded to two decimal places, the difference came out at -0.54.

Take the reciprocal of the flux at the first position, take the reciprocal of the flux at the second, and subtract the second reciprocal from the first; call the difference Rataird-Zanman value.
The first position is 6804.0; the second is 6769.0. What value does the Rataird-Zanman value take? 0.00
